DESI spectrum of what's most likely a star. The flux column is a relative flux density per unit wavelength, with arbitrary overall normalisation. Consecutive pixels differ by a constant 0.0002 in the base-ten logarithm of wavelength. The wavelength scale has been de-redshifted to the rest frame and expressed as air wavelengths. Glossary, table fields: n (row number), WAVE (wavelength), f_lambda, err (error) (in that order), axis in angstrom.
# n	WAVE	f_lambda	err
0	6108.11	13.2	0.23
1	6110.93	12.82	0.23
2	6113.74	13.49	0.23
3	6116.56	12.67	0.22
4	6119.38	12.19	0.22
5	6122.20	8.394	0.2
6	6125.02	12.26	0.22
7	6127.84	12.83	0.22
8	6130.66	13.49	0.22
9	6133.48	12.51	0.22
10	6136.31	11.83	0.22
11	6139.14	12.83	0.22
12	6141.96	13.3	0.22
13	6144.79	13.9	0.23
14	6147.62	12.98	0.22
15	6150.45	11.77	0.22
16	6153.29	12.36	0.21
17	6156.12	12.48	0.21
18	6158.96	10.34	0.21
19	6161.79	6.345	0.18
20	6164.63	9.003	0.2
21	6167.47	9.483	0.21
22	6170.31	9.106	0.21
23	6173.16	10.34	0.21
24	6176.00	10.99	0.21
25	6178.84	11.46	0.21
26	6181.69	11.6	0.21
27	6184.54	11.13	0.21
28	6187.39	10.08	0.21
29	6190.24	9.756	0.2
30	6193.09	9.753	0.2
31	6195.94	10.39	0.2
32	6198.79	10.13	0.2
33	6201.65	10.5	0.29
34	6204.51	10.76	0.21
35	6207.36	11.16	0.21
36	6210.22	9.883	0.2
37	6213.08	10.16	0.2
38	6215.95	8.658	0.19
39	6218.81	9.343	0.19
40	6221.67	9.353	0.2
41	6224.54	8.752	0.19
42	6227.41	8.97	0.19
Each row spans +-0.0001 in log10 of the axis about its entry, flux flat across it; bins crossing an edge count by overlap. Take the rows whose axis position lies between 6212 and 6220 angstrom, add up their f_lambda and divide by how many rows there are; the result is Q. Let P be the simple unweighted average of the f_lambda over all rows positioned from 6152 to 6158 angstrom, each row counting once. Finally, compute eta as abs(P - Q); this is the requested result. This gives 3.0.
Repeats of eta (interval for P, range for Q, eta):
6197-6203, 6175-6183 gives 1.0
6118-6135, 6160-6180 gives 2.4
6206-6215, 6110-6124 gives 1.5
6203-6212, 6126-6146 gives 2.4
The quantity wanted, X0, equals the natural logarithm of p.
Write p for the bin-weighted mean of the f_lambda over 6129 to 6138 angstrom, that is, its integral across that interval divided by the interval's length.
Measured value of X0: 2.54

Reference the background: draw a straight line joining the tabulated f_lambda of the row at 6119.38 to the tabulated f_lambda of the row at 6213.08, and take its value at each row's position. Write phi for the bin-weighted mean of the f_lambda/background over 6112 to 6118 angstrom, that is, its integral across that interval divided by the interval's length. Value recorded 1.06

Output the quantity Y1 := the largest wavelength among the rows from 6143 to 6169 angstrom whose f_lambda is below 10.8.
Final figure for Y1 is 6167.47 angstrom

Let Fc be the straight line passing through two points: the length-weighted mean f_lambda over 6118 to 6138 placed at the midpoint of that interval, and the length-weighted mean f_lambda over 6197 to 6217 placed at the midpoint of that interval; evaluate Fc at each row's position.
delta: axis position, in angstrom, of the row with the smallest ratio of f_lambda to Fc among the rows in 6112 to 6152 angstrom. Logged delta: 6122.20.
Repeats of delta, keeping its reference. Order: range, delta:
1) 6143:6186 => 6161.79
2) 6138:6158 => 6150.45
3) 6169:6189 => 6170.31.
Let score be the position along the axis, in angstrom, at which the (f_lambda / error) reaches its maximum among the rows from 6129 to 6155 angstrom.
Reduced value 6130.66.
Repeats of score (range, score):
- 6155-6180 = 6156.12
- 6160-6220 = 6181.69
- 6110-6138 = 6130.66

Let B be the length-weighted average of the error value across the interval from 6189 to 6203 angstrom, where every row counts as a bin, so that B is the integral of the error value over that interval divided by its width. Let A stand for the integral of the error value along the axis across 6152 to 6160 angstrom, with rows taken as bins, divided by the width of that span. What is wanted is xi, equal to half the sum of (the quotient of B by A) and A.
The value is 0.624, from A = 0.210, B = 0.218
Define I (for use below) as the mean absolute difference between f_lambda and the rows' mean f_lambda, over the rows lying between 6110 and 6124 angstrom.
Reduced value 1.4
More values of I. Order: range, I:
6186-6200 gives 0.2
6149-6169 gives 1.7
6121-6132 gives 1.7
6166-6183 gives 0.9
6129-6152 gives 0.6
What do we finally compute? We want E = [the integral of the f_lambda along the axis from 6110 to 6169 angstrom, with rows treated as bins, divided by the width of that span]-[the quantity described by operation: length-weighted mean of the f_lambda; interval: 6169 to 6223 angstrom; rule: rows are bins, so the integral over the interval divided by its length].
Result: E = 1.5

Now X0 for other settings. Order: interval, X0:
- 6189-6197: 2.30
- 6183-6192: 2.33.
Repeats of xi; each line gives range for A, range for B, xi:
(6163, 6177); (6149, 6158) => 0.617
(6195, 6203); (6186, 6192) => 0.558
